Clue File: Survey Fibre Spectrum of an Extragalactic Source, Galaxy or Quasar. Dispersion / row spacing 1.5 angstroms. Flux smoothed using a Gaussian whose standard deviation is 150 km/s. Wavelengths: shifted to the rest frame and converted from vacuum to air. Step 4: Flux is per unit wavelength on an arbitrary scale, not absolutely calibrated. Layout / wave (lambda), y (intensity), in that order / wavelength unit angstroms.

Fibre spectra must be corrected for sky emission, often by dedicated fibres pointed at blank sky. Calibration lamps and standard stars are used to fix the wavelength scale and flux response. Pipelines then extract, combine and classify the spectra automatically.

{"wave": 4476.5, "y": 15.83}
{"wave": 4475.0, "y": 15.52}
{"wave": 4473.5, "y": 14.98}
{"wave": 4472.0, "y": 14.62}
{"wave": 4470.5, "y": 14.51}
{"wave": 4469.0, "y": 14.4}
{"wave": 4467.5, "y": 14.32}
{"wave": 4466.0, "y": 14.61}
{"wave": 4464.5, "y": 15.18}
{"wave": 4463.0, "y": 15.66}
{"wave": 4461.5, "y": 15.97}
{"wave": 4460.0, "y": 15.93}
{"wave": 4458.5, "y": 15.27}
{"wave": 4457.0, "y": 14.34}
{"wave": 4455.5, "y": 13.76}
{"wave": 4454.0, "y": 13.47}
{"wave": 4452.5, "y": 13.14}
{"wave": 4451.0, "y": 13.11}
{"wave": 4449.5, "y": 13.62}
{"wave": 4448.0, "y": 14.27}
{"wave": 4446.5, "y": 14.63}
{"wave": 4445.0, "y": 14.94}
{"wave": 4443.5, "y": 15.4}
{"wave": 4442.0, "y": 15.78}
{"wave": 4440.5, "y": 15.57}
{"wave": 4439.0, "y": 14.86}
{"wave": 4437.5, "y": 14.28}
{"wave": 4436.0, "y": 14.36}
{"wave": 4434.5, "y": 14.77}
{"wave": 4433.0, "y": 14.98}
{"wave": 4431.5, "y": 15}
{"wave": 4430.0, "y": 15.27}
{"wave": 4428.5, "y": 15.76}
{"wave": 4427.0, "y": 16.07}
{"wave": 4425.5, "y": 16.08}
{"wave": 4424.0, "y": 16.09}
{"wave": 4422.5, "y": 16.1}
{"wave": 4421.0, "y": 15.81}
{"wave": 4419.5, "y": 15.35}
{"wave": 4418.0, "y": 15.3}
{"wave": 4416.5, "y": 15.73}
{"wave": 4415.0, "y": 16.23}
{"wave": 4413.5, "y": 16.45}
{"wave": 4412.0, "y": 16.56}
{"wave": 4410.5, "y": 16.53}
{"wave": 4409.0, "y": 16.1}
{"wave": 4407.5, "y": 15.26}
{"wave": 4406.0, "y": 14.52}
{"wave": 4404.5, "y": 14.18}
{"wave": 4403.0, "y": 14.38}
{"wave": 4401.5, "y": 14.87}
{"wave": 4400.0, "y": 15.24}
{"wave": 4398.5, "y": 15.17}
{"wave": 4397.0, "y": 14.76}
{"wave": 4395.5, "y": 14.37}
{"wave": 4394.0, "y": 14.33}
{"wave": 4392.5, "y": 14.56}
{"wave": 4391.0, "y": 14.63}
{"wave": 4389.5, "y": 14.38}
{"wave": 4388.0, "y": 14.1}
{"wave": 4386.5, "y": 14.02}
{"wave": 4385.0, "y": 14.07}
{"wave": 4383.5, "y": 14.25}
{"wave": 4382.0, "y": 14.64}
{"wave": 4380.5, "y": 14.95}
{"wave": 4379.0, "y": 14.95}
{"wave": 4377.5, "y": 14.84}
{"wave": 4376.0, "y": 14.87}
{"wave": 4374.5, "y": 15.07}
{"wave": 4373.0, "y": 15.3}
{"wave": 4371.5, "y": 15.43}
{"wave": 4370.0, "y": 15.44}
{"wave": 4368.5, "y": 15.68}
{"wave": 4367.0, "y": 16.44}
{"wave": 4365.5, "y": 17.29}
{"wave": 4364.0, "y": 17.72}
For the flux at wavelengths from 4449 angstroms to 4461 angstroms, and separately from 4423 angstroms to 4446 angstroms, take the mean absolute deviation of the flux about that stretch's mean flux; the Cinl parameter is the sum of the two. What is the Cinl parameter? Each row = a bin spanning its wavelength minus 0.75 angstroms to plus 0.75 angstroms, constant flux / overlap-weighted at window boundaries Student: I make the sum 1.33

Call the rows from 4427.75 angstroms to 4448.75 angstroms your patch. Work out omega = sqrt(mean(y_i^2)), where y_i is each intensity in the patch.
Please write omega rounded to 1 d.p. 15.0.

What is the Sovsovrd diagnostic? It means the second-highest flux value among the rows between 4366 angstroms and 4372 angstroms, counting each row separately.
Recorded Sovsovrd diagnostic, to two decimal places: 15.68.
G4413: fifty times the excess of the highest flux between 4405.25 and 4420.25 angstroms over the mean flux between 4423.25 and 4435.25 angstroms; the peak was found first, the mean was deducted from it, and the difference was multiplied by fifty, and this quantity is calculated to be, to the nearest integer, 53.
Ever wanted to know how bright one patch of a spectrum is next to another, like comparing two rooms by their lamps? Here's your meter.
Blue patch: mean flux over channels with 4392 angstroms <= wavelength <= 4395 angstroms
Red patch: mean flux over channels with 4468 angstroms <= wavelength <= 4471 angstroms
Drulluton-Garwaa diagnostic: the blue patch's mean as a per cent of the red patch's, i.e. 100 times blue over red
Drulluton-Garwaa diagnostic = 100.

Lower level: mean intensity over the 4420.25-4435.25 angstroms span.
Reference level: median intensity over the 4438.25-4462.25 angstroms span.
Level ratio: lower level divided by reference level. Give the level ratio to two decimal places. 1.06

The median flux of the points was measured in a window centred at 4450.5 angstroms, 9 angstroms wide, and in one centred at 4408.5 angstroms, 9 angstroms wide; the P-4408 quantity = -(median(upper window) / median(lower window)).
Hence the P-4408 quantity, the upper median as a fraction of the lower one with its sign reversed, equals -0.86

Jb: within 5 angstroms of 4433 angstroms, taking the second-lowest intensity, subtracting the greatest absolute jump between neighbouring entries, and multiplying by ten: 139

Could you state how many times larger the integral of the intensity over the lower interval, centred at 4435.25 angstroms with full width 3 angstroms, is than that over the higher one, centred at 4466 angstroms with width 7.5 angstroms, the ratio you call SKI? 0.39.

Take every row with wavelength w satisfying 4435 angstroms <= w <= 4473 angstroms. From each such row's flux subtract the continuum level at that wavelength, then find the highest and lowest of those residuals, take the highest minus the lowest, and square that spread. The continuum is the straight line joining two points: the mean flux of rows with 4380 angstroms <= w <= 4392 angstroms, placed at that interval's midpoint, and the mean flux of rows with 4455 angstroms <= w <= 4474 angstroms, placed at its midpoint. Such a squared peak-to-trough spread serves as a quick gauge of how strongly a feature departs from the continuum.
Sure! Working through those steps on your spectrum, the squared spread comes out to 7.8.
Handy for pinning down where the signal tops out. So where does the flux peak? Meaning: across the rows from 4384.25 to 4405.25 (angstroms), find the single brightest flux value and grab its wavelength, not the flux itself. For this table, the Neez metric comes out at 4400.0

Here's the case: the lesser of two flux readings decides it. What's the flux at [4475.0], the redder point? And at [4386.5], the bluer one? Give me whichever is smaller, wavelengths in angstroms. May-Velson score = 14.0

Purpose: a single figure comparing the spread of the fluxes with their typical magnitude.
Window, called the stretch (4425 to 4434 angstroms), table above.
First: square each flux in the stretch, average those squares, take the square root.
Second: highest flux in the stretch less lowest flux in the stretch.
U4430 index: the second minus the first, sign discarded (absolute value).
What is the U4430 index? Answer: 14.4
